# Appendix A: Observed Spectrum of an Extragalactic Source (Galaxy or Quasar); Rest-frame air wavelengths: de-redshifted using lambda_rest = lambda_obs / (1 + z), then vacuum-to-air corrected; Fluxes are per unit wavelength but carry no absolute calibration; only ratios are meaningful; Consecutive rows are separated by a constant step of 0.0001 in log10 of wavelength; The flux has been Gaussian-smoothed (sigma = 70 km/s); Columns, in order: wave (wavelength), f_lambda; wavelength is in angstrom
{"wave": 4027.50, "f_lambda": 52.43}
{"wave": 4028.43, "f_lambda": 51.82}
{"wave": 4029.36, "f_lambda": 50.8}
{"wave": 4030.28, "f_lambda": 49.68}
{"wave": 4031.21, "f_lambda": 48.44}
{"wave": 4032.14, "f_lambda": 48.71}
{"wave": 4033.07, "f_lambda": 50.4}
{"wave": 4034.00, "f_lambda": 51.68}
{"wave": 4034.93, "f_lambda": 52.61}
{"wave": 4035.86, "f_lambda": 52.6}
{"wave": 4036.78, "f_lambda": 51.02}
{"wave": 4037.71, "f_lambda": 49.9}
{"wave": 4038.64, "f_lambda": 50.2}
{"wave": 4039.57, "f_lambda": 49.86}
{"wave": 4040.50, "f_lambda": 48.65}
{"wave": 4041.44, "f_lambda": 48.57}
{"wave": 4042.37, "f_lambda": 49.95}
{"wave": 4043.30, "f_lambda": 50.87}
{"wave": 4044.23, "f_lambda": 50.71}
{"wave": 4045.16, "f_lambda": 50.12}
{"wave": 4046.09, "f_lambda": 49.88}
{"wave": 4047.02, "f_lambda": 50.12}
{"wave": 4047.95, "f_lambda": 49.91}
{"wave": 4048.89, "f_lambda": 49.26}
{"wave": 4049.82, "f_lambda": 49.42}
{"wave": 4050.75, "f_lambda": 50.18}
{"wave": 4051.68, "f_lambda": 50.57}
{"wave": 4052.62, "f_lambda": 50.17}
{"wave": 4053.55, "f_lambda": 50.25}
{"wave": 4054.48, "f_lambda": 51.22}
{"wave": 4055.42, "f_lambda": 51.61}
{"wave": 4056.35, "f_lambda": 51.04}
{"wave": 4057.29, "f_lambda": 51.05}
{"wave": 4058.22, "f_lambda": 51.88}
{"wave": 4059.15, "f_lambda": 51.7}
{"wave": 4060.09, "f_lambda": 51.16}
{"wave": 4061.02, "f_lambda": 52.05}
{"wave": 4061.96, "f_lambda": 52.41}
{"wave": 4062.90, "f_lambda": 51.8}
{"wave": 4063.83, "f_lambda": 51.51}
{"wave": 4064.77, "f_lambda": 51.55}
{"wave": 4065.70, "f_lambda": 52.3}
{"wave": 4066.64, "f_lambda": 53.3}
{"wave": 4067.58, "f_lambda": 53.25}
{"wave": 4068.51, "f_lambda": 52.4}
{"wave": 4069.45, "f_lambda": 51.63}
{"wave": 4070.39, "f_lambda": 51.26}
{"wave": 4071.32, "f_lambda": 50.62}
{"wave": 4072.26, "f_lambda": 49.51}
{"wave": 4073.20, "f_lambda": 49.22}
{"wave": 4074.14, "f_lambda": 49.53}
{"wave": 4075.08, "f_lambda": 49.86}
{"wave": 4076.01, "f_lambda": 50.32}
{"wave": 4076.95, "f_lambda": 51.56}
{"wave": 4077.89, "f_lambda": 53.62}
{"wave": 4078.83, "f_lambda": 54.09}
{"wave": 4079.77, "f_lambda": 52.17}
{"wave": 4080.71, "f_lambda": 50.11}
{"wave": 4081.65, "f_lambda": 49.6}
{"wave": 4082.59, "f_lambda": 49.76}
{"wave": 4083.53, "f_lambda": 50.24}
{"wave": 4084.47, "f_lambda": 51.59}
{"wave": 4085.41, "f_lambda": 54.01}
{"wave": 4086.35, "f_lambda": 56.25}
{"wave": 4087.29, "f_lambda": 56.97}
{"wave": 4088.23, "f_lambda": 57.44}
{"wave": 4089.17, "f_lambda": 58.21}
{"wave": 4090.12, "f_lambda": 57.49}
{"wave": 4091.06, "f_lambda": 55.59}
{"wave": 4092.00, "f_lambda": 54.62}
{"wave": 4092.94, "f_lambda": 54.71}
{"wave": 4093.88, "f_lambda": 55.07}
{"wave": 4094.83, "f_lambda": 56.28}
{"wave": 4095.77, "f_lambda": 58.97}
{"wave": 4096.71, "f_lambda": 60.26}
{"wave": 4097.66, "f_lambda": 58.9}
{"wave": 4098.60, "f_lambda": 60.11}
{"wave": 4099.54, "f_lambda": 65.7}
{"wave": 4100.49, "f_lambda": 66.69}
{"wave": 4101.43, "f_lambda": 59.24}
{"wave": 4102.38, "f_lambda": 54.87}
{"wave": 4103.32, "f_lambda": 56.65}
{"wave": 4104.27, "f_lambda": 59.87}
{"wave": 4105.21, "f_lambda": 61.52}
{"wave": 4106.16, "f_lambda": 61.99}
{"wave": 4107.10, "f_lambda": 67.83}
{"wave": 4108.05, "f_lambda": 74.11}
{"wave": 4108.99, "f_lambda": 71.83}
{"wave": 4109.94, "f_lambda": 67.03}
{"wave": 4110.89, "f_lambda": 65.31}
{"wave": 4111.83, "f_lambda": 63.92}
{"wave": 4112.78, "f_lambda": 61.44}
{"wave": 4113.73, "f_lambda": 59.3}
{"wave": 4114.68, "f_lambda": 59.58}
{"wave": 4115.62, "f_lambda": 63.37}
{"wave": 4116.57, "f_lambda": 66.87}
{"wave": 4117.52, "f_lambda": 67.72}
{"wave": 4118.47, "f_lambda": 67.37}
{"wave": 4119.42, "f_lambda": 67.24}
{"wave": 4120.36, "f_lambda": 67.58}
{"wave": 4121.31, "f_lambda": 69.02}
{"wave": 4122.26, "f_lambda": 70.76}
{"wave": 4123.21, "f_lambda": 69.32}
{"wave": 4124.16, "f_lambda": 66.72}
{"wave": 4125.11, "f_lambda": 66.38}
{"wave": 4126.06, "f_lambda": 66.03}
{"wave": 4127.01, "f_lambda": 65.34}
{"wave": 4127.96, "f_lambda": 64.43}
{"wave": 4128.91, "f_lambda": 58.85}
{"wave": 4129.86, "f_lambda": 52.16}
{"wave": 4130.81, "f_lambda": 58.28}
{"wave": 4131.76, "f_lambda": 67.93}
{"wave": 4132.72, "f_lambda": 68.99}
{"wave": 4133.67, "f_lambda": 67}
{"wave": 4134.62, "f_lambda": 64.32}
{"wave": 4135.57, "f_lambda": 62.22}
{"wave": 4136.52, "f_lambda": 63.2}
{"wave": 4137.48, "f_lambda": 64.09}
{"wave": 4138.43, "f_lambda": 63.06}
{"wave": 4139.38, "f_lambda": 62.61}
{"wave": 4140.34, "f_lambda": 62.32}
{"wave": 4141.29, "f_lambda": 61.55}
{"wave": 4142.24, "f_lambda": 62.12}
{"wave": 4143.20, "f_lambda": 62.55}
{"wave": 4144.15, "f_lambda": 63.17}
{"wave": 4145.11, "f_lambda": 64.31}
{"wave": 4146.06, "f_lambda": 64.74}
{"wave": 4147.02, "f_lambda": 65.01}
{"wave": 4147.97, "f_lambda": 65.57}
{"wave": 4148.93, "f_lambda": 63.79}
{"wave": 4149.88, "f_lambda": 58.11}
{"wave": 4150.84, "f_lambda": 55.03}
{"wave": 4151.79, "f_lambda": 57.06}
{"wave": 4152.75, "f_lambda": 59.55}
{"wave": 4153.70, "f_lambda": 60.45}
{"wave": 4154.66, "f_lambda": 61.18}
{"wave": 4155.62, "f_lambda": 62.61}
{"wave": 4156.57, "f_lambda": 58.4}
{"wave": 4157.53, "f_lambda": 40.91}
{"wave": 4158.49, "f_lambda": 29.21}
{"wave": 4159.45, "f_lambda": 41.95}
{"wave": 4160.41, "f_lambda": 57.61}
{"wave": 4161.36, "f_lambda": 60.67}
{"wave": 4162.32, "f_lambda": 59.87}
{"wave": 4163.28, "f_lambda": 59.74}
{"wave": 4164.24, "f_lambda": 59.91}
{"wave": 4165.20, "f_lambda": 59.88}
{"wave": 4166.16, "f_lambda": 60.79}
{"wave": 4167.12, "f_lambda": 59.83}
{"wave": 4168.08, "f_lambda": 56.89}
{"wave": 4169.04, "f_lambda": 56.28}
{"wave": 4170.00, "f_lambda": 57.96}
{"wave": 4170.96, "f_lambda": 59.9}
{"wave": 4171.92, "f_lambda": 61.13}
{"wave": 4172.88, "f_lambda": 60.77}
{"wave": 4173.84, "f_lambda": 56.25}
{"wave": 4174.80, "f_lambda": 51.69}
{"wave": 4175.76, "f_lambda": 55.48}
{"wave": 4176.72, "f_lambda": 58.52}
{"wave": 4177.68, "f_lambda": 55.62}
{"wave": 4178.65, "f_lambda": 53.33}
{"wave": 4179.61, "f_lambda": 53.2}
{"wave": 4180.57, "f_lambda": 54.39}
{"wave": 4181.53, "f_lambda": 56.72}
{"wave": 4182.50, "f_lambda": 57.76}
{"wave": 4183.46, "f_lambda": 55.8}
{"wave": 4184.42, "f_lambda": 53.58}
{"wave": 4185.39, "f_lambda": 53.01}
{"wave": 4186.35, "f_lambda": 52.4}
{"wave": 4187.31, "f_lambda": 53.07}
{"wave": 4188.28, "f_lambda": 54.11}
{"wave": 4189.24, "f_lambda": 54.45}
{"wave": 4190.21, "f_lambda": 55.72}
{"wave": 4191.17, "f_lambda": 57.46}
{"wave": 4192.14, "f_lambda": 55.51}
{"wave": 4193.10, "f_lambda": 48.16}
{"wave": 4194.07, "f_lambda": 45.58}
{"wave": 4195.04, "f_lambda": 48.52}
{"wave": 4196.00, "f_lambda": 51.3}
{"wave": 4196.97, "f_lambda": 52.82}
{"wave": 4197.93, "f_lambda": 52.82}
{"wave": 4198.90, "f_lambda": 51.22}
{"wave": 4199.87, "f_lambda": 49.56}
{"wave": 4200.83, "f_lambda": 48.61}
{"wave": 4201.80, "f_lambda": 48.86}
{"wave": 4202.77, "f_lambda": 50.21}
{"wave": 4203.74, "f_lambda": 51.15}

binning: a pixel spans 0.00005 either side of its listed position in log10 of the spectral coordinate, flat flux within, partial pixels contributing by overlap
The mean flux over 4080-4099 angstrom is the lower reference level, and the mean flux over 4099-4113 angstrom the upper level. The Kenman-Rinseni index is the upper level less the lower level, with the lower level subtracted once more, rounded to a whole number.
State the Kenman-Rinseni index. -47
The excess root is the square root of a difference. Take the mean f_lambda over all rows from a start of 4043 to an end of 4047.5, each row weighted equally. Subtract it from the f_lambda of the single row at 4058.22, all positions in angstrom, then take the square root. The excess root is 1.2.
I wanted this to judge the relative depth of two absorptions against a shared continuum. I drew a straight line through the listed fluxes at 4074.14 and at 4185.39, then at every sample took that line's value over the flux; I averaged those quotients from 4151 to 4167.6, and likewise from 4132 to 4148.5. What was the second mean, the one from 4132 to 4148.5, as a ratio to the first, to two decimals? 0.83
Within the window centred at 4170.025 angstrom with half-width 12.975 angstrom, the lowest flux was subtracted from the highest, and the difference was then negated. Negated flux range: -32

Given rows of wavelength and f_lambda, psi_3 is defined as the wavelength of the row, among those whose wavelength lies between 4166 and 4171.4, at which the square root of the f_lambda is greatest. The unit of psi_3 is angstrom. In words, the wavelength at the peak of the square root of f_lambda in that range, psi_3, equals 4166.16 angstrom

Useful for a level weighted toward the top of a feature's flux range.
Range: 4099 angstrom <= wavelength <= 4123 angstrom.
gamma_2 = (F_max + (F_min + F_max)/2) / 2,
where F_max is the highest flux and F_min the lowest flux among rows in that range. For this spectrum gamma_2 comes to 69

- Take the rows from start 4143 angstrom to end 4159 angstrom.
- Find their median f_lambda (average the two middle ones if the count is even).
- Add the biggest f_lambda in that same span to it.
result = 127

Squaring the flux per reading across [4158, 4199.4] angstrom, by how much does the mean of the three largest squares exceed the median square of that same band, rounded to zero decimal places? 615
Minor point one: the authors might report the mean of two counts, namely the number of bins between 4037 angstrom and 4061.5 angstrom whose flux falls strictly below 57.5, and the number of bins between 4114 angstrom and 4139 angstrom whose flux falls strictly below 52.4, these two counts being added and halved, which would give 13.5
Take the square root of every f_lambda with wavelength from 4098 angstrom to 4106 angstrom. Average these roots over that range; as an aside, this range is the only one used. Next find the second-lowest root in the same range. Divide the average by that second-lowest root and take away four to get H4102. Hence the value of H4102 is -2.97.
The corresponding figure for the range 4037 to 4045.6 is -2.99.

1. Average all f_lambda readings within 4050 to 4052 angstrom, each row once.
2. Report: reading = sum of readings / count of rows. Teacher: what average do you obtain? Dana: 50.4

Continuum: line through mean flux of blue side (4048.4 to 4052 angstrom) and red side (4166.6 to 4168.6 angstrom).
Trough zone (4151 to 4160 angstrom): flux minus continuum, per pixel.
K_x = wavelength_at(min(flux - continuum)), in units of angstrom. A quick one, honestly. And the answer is 4158.49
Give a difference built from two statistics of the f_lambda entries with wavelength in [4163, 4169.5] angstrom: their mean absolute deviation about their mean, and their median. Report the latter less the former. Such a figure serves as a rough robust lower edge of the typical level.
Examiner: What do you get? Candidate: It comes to 58.4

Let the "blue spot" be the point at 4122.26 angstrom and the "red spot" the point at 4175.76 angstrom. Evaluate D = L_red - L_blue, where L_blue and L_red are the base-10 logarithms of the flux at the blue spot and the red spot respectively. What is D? -0.11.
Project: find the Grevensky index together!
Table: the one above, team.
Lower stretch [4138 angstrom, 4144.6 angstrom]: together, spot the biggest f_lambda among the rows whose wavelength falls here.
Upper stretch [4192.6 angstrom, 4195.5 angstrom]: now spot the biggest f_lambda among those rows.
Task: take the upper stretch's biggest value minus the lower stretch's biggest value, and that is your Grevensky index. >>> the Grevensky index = -15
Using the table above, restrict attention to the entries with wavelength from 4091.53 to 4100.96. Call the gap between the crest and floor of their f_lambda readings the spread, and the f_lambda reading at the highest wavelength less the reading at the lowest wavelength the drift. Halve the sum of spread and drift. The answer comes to 12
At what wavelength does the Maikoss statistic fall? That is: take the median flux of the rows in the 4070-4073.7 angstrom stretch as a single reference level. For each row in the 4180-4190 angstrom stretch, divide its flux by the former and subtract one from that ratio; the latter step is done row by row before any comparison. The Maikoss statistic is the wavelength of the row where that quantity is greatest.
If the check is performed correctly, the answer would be 4182.50 angstrom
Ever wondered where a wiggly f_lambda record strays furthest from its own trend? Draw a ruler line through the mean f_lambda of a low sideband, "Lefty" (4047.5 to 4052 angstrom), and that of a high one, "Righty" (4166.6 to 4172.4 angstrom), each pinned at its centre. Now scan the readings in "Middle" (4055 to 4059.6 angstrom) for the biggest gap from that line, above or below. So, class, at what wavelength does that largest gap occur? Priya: 4058.22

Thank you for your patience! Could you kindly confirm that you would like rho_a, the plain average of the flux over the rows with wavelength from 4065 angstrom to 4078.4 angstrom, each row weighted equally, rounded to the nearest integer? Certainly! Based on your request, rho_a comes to 51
